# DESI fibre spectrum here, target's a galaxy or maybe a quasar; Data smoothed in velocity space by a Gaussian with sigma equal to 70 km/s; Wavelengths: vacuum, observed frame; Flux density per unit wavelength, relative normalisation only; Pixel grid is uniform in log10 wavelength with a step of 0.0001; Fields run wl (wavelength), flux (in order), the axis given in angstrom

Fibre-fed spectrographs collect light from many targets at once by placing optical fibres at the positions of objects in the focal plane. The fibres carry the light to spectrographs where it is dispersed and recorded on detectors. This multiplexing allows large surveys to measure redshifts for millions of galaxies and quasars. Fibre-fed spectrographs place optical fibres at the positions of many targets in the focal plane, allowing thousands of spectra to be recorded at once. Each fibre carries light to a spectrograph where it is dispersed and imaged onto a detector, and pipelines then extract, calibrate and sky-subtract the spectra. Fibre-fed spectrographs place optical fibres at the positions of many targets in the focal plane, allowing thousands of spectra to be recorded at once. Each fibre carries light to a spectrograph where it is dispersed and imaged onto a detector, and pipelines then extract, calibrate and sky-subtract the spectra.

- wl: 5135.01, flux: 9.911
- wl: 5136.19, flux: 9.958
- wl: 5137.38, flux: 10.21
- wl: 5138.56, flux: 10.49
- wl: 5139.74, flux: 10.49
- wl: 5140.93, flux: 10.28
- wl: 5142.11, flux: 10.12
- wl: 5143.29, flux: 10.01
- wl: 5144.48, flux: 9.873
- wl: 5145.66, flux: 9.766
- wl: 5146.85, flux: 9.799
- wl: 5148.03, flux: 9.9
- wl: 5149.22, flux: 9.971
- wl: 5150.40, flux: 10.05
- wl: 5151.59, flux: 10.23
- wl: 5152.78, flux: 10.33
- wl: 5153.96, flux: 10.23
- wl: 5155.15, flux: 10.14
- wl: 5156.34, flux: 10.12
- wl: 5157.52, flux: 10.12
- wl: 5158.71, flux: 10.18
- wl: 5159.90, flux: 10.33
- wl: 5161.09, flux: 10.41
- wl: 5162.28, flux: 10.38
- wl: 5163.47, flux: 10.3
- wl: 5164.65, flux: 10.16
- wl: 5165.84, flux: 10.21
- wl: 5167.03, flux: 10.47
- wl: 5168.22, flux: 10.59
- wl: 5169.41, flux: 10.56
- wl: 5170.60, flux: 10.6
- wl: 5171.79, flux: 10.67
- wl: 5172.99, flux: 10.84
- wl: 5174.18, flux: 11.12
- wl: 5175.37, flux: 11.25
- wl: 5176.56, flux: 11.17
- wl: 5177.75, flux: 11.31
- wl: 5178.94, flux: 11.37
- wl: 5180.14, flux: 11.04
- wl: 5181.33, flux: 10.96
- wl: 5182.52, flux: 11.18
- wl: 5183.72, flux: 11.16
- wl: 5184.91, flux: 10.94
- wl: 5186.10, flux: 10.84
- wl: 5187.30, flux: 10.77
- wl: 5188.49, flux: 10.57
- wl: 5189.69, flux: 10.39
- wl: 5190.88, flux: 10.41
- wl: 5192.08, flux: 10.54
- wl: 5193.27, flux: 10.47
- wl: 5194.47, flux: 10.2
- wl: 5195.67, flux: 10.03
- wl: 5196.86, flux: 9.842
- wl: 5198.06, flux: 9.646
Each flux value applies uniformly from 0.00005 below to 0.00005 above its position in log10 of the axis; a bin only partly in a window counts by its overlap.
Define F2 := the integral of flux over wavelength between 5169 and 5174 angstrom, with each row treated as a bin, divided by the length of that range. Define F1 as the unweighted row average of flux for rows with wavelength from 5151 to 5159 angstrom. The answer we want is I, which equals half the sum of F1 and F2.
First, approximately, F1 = 10.2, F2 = 10.7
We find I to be 10.44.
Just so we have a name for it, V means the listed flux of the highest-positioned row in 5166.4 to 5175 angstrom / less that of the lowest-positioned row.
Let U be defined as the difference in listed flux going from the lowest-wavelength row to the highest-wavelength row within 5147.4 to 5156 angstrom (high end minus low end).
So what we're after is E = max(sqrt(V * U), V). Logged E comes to 0.65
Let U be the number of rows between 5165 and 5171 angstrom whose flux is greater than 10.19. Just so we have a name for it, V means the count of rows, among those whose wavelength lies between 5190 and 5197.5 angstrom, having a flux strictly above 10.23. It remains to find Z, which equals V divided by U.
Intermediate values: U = 5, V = 3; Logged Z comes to 0.6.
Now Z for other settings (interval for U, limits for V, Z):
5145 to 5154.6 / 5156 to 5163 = 1.0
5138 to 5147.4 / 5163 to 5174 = 2.3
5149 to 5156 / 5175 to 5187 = 3.3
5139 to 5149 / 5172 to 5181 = 3.5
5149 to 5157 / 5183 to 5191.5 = 2.3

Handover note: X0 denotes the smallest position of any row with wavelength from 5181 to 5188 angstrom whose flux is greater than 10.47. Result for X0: 5181.33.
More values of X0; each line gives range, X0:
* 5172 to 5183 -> 5172.99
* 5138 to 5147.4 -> 5138.56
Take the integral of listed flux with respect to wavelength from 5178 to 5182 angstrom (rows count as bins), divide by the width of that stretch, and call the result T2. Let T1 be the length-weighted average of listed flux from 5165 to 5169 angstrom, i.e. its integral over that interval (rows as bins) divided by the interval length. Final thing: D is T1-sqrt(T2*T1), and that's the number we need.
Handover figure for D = -0.36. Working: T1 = 10.4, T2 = 11.1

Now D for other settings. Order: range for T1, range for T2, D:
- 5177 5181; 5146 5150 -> 0.68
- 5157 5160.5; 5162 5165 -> -0.06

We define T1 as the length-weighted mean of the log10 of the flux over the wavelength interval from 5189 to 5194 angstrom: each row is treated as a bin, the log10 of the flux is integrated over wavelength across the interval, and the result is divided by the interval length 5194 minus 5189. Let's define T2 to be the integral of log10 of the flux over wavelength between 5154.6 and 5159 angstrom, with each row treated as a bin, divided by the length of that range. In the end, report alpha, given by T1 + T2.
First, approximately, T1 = 1.02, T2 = 1.01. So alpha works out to 2.02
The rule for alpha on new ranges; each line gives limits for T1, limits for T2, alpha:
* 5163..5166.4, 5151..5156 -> 2.02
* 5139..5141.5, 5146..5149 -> 2.01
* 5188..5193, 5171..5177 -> 2.06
